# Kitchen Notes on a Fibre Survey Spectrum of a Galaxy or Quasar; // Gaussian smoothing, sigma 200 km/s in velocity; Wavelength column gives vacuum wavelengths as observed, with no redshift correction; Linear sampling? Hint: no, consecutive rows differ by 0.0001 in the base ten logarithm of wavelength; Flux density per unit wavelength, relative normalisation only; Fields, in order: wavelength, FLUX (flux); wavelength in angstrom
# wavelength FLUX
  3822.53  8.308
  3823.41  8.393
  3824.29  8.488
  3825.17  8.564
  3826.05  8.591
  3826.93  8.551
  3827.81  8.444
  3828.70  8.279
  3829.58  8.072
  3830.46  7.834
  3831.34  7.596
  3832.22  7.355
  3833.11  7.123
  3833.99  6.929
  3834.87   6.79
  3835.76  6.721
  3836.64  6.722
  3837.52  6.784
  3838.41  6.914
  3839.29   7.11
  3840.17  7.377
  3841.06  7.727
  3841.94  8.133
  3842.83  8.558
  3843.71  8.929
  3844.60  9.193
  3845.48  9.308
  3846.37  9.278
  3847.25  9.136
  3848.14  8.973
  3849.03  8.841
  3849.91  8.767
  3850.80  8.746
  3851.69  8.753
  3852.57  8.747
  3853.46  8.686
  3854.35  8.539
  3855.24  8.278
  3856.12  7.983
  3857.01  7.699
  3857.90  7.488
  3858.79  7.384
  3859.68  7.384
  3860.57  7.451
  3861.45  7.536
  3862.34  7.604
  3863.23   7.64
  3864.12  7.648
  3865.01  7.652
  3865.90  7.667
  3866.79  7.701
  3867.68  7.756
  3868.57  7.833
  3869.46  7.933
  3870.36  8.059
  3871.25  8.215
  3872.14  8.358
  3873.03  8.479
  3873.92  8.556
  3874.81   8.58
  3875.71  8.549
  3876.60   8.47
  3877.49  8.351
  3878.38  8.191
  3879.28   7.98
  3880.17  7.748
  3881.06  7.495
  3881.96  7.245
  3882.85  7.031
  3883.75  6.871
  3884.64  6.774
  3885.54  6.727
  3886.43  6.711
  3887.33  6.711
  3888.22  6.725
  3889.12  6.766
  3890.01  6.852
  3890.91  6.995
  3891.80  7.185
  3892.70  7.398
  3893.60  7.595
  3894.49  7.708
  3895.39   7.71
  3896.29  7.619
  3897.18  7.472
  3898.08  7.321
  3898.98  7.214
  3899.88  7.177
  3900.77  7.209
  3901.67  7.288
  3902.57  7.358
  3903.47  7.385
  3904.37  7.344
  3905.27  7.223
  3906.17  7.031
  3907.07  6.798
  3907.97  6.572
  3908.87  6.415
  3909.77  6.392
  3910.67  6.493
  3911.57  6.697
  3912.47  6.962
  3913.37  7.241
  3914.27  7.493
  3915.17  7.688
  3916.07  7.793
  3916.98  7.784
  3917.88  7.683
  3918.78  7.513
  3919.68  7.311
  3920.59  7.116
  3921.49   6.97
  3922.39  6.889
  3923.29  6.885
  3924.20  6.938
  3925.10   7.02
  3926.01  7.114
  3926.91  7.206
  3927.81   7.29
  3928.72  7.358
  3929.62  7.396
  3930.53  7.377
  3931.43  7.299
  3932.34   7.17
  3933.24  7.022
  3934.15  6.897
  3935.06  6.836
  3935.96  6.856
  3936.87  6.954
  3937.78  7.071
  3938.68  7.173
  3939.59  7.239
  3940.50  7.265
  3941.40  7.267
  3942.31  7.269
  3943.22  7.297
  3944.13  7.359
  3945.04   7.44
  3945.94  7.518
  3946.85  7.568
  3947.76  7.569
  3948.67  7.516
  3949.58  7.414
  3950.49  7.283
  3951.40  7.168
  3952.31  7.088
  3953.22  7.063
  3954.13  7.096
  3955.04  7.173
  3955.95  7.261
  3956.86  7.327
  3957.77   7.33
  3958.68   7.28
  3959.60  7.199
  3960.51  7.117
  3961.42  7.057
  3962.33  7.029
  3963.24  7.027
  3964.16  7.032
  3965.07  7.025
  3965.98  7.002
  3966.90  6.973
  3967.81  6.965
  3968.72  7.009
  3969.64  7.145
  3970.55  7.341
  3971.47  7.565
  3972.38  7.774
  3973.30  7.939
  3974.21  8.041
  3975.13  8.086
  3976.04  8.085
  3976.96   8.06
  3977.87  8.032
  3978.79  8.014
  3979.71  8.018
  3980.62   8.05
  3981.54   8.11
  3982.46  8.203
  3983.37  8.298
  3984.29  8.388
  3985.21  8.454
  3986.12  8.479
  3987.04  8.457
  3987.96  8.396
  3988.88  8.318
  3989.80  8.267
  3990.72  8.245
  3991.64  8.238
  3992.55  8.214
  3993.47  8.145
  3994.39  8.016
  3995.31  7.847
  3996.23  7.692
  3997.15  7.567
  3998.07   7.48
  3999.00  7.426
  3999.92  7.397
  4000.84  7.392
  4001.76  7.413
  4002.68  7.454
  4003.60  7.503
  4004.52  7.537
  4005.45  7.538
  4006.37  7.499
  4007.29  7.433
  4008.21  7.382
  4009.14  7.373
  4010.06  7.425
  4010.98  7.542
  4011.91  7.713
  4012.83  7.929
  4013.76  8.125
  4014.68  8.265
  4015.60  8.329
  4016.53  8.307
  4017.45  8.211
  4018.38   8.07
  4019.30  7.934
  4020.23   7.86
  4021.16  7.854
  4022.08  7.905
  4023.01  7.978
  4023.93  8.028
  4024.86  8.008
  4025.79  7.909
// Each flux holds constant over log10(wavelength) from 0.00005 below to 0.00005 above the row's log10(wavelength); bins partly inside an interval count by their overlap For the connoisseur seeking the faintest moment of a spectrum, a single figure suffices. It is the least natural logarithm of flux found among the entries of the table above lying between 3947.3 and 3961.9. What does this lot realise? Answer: 1.95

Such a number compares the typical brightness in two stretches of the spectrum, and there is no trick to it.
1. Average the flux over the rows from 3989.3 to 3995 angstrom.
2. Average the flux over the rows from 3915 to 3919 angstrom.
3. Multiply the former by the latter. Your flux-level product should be 63.0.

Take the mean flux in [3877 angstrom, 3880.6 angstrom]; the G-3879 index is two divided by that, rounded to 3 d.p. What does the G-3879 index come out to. 0.248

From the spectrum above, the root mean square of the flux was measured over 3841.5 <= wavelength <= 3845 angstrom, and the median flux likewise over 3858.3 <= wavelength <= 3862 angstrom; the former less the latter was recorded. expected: 1.3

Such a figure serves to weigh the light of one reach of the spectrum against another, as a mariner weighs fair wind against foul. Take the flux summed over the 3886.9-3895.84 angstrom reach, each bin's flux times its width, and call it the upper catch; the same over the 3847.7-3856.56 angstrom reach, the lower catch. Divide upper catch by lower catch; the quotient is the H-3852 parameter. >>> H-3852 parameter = 0.84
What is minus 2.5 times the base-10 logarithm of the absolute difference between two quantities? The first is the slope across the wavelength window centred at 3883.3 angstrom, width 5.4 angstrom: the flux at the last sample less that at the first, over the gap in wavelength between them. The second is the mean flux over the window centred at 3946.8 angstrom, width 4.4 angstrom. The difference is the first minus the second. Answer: -2.22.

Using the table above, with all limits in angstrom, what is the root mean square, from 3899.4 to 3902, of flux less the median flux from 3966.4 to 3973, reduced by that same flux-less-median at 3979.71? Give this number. -0.78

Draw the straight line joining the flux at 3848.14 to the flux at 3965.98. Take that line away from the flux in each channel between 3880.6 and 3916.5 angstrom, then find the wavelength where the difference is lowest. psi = 3886.43 angstrom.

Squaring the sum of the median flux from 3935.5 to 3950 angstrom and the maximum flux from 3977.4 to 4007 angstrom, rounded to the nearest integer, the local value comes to 248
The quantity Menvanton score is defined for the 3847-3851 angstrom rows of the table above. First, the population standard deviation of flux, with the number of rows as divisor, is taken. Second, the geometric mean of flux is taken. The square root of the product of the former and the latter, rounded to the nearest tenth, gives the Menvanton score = 1.1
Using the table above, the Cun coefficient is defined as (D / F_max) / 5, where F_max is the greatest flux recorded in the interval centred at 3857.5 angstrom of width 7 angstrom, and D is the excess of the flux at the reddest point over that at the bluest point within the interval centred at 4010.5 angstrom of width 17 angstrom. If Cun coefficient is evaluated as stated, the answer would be 0.014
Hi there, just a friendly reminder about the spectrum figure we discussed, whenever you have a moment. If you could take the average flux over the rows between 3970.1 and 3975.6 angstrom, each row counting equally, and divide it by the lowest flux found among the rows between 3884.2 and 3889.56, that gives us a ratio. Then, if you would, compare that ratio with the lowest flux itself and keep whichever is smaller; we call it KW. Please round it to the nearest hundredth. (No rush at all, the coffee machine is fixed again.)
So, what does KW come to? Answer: 1.16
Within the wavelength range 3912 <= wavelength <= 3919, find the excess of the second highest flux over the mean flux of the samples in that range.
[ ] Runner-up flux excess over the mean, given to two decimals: 0.26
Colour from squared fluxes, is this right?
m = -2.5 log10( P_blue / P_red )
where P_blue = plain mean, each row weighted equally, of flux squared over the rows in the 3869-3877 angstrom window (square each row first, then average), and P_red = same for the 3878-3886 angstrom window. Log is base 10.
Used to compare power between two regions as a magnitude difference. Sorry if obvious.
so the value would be -0.28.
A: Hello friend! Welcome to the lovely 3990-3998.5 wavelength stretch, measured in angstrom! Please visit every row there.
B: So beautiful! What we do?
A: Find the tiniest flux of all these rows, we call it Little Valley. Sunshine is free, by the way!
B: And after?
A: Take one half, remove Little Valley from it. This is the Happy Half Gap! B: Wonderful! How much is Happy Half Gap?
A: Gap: -7.0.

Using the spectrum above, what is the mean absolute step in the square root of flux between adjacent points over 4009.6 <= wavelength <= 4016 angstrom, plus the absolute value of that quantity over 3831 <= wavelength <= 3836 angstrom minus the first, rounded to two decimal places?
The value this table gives 0.03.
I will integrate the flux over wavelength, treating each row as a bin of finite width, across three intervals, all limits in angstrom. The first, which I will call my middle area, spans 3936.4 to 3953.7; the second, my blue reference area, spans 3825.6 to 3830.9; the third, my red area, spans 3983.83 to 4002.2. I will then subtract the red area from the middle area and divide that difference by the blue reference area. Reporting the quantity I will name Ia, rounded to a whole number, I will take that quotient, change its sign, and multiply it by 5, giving 2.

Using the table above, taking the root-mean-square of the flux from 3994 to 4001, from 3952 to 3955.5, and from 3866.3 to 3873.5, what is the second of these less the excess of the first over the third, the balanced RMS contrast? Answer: 7.5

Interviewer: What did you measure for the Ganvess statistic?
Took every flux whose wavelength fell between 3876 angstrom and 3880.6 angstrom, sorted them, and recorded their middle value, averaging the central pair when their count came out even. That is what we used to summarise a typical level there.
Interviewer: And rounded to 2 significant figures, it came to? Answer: 8.2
